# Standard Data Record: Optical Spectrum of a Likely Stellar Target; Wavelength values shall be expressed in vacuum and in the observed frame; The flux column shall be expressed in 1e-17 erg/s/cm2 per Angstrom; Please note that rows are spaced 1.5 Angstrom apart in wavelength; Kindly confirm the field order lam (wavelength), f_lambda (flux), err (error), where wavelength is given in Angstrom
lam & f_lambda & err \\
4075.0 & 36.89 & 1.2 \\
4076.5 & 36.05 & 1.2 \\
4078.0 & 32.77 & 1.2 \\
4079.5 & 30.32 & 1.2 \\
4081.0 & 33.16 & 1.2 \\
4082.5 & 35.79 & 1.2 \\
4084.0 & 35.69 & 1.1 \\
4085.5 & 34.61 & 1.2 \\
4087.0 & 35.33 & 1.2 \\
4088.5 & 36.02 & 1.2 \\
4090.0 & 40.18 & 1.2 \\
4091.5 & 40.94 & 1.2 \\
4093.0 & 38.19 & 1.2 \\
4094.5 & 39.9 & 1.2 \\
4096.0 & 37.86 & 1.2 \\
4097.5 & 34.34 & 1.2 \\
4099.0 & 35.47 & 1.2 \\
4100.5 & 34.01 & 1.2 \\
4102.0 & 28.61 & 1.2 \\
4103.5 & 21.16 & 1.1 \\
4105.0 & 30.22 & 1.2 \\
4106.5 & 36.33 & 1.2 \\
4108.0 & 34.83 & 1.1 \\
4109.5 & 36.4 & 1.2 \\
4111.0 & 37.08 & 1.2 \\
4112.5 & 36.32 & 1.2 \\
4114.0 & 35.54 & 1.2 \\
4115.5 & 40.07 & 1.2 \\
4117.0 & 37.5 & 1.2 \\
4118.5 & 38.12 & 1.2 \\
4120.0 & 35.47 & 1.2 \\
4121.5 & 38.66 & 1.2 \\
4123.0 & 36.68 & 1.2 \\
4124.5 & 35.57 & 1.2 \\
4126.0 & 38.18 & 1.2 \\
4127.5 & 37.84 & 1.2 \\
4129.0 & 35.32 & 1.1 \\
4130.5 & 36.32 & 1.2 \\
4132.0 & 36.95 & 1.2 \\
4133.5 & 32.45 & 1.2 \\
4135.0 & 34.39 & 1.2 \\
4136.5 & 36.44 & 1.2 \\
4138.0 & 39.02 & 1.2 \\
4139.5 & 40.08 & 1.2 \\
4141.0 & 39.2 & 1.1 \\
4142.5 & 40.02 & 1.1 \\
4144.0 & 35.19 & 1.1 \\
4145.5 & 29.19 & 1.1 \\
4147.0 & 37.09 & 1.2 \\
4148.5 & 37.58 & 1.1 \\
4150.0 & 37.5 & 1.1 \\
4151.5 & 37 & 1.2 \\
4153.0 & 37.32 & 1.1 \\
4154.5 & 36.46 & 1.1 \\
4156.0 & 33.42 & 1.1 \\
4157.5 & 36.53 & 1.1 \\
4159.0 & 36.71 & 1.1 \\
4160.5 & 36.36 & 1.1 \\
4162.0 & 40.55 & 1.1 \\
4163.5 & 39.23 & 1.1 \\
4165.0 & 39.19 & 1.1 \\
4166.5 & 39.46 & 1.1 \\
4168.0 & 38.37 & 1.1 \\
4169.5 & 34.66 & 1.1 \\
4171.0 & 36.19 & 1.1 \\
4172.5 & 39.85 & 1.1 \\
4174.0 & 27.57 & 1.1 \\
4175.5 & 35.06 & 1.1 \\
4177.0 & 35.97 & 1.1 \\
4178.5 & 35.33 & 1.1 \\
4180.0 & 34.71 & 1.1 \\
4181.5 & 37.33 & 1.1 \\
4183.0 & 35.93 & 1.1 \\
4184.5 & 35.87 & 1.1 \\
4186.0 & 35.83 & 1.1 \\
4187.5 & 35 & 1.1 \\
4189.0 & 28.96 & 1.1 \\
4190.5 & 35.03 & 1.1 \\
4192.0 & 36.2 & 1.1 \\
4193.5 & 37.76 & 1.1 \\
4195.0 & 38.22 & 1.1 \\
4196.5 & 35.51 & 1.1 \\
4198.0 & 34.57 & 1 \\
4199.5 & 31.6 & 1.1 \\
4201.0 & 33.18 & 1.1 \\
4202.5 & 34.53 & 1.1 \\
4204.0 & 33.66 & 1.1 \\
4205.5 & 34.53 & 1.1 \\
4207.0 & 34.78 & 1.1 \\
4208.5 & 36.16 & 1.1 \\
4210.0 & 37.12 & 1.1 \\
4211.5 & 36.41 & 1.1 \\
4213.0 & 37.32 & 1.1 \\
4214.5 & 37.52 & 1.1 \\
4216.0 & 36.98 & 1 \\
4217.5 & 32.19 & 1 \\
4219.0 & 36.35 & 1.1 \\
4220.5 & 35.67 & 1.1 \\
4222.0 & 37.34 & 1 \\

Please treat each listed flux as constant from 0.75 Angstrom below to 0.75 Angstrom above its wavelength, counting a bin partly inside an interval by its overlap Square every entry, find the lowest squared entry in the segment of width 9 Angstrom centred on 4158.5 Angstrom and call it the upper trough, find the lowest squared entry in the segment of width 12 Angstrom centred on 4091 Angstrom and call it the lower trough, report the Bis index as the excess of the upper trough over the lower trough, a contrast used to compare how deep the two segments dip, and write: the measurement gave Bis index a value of -81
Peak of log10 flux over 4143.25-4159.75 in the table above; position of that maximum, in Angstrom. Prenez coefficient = 4148.5 Angstrom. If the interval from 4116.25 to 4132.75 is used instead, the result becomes 4121.5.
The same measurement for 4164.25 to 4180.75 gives 4172.5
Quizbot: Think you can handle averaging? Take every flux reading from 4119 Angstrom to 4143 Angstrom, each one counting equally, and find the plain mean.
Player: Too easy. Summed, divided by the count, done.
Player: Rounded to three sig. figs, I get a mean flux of 37.0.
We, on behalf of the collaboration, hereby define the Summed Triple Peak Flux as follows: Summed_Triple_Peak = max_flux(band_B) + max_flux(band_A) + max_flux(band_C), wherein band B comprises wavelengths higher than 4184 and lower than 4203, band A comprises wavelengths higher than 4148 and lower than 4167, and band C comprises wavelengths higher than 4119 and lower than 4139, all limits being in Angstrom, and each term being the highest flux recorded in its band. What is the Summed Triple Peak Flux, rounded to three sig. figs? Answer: 118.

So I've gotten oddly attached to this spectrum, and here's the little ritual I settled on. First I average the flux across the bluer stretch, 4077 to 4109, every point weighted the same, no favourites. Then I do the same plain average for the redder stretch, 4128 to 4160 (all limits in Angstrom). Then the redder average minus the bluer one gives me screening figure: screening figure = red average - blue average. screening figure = 1.8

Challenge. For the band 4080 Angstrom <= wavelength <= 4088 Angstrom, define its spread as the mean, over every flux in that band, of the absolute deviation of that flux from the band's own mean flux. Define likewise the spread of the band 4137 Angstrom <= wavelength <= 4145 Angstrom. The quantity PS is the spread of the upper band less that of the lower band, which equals 0.58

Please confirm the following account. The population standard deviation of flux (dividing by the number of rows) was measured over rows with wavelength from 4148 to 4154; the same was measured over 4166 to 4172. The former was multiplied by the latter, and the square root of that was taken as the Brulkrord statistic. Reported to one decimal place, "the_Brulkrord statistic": 0.6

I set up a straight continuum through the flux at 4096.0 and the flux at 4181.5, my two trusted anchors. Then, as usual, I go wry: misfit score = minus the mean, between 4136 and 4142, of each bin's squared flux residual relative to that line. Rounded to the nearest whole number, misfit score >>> -3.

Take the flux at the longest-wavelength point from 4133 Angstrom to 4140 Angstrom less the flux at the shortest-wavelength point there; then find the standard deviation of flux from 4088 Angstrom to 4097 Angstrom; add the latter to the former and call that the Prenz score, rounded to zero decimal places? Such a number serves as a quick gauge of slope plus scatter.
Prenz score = 9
